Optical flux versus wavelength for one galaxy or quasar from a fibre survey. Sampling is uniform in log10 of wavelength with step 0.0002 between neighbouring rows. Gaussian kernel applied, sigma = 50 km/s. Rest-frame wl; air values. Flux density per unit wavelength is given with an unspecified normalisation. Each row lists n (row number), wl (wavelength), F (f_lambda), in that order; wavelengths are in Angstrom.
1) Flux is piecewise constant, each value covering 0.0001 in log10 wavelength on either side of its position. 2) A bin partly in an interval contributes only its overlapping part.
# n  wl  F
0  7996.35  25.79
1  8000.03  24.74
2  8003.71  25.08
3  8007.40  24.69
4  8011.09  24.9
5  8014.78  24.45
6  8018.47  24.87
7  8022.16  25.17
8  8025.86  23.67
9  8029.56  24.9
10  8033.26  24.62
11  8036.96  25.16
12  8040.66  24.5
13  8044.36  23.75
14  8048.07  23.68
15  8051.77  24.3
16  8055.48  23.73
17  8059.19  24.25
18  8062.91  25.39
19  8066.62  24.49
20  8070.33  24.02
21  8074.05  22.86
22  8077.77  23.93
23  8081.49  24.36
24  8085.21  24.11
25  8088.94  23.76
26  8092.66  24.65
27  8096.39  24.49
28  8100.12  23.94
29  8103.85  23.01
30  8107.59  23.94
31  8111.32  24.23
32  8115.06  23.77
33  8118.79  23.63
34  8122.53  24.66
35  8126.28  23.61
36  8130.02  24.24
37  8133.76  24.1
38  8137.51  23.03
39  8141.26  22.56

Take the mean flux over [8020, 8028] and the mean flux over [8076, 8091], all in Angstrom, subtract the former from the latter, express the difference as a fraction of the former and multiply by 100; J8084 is -1.6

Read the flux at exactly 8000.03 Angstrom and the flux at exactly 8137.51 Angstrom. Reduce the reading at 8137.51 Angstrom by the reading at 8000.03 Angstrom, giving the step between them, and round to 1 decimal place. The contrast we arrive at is -1.7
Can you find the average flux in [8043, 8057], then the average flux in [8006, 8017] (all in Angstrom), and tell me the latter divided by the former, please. 1.03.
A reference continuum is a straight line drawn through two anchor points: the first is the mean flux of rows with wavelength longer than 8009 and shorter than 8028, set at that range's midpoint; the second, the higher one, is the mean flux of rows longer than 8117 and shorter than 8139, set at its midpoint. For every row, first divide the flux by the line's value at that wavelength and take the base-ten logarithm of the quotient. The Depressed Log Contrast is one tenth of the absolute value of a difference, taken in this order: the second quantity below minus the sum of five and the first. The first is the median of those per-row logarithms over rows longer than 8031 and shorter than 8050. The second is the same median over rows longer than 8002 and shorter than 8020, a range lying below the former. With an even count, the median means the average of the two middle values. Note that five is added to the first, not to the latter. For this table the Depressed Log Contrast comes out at 0.500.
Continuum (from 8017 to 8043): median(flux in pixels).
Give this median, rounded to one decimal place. 24.9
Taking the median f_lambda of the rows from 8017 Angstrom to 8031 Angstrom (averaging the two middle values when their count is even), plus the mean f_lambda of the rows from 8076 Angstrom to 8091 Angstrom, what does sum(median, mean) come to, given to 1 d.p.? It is 48.9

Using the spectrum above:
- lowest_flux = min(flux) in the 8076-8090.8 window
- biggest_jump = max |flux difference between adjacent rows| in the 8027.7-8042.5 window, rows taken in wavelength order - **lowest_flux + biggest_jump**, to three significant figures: 24.4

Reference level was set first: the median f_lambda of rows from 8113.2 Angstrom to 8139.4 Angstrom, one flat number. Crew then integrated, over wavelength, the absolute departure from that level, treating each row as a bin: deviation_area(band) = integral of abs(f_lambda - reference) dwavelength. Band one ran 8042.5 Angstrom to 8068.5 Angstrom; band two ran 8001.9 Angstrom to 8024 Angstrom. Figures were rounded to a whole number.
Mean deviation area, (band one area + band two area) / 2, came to 19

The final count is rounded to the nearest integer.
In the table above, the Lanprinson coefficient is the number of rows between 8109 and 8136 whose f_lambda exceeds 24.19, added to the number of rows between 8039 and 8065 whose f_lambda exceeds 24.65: 4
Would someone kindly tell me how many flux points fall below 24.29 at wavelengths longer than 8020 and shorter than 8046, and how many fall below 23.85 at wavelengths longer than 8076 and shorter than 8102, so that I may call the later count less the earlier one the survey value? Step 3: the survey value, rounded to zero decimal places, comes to -1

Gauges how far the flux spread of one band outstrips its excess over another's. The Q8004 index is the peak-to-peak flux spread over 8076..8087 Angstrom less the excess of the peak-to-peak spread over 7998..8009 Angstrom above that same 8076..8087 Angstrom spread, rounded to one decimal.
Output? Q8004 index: 0.5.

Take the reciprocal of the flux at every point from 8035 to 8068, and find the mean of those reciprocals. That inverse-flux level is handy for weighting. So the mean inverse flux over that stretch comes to 0.0411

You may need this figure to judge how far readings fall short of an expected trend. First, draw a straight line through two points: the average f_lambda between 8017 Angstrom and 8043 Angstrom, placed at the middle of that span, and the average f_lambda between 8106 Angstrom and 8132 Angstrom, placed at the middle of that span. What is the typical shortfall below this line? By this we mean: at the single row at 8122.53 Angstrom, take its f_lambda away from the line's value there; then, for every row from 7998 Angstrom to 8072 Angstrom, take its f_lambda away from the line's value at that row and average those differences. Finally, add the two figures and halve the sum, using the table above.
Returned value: -0.27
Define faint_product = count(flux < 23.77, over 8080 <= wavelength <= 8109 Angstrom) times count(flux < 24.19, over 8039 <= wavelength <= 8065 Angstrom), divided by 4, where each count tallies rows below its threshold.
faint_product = 1.5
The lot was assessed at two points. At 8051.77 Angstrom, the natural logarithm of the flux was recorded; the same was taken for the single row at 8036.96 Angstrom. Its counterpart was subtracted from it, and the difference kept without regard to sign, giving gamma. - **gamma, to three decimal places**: 0.035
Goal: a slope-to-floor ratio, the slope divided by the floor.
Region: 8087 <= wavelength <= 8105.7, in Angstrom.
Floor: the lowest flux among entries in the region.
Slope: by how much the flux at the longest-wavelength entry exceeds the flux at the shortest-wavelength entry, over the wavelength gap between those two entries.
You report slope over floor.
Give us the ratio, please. -0.0022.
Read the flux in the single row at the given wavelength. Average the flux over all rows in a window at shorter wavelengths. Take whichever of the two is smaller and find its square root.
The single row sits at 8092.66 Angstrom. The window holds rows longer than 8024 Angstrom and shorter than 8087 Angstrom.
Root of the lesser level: 4.92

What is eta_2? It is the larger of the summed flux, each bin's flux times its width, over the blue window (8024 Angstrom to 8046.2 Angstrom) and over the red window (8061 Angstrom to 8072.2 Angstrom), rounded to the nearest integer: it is 542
